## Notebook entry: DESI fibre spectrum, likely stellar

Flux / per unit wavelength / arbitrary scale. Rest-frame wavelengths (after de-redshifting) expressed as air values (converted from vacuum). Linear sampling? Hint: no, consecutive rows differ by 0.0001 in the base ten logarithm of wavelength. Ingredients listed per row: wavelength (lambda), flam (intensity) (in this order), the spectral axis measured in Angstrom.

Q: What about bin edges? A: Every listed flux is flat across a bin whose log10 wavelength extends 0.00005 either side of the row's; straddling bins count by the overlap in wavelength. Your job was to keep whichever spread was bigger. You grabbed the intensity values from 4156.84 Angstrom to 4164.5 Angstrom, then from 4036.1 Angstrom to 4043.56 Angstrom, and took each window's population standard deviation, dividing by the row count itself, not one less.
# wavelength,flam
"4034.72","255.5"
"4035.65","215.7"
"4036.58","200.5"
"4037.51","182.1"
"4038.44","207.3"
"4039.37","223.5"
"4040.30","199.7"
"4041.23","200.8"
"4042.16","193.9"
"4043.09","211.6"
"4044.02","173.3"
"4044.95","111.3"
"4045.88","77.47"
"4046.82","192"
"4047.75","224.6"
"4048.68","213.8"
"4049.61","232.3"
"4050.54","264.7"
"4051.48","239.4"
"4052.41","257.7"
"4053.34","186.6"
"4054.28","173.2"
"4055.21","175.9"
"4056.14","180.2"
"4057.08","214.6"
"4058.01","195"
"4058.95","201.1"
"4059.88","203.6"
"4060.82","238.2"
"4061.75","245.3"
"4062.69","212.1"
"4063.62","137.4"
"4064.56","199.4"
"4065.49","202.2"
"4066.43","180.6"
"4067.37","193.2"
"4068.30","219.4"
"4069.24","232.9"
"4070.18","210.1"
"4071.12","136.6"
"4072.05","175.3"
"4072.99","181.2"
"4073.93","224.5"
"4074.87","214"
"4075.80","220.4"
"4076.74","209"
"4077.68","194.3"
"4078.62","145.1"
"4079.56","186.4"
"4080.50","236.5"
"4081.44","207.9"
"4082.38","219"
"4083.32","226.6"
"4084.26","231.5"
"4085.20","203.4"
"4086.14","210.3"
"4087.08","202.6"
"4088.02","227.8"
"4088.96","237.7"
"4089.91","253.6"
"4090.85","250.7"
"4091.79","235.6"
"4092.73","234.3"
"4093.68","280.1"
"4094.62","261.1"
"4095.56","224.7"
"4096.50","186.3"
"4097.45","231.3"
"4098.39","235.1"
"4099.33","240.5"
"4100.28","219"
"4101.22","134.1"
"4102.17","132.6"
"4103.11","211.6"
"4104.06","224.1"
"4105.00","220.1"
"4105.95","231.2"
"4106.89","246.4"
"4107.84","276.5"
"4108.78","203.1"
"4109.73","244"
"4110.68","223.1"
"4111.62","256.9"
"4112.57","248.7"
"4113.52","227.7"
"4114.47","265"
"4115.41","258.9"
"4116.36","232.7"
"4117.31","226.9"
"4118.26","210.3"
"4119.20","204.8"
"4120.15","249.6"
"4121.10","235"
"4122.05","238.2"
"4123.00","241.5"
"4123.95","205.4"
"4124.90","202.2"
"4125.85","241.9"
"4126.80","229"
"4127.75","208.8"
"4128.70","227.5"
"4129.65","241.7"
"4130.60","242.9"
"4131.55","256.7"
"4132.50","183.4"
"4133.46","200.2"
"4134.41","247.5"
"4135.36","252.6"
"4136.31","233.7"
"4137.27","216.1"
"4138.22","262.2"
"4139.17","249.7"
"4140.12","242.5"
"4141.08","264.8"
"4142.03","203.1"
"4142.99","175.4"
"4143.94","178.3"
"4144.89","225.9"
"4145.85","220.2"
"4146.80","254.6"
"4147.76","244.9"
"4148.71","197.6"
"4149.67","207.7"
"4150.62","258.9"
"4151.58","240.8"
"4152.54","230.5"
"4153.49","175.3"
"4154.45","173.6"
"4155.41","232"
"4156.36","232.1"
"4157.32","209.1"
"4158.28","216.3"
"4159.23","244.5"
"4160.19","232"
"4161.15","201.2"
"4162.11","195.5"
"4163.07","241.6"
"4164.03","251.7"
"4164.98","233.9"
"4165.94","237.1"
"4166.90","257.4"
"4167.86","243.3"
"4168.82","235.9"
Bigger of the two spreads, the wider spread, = 20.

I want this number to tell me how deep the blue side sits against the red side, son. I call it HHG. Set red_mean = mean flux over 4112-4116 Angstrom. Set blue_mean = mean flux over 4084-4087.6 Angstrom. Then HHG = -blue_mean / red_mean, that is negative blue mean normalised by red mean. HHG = -0.85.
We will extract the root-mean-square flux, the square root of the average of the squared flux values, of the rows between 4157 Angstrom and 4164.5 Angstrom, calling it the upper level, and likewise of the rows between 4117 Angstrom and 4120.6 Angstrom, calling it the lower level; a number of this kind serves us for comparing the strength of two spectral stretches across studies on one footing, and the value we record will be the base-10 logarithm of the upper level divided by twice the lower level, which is -0.30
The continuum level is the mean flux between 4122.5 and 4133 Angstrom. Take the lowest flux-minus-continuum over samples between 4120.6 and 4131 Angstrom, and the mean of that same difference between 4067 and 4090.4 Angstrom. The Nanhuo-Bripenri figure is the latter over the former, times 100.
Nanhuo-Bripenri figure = 75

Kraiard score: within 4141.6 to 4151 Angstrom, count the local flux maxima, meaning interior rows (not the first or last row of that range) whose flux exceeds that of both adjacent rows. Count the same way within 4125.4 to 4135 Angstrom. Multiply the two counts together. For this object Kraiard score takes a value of 2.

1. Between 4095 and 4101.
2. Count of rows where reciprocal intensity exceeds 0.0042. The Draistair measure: 5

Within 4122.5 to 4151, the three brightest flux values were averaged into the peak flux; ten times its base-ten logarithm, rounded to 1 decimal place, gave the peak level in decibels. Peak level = 24.2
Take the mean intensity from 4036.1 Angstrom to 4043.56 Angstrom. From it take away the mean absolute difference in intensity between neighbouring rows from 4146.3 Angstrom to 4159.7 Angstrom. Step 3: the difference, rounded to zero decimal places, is 178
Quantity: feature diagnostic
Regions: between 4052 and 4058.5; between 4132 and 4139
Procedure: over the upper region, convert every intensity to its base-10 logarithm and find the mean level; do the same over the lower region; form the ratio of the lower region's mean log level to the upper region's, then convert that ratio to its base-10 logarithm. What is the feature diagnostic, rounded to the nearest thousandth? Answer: -0.012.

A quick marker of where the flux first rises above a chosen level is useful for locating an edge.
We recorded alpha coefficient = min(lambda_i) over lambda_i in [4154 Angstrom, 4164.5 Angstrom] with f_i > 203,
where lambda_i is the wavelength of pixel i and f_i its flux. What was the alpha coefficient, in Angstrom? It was 4155.41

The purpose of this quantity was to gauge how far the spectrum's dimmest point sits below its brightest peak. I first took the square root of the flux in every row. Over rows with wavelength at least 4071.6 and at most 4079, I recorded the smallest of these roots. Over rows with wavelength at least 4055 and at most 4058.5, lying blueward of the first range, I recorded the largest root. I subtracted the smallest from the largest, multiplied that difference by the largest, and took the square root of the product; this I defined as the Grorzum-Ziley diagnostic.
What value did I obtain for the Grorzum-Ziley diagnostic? 6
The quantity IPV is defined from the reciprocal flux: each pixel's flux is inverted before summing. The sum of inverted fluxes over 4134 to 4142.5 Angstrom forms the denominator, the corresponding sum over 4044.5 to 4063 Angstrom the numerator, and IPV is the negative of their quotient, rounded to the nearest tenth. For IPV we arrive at -2.9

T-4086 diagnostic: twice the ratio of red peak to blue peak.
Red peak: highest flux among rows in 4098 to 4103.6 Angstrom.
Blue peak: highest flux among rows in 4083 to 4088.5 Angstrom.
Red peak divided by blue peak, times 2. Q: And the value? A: 2.1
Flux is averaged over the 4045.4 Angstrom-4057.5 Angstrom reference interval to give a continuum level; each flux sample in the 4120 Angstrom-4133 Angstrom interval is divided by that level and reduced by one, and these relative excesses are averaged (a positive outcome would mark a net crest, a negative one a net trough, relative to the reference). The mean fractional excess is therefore 0.13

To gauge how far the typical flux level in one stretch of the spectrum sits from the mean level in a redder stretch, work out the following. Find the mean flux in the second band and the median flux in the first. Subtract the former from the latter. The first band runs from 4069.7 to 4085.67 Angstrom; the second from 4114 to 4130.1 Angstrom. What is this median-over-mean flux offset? -22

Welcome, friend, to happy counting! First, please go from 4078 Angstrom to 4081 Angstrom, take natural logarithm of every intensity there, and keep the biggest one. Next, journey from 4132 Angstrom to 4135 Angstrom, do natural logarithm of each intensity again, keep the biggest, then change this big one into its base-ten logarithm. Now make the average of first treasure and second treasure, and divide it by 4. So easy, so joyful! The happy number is 0.776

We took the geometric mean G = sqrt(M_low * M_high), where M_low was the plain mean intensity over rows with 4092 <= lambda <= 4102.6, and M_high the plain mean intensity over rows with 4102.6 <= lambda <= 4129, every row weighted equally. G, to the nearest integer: 224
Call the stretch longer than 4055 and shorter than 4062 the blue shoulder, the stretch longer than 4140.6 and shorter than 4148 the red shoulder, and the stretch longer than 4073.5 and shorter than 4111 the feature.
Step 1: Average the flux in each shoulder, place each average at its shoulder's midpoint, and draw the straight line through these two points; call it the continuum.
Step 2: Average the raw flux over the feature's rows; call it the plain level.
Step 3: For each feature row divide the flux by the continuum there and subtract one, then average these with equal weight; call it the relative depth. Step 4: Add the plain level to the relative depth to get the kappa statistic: 220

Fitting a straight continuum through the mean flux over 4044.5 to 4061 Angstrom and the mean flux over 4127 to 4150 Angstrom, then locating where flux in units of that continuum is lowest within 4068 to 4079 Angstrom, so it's 4071.12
